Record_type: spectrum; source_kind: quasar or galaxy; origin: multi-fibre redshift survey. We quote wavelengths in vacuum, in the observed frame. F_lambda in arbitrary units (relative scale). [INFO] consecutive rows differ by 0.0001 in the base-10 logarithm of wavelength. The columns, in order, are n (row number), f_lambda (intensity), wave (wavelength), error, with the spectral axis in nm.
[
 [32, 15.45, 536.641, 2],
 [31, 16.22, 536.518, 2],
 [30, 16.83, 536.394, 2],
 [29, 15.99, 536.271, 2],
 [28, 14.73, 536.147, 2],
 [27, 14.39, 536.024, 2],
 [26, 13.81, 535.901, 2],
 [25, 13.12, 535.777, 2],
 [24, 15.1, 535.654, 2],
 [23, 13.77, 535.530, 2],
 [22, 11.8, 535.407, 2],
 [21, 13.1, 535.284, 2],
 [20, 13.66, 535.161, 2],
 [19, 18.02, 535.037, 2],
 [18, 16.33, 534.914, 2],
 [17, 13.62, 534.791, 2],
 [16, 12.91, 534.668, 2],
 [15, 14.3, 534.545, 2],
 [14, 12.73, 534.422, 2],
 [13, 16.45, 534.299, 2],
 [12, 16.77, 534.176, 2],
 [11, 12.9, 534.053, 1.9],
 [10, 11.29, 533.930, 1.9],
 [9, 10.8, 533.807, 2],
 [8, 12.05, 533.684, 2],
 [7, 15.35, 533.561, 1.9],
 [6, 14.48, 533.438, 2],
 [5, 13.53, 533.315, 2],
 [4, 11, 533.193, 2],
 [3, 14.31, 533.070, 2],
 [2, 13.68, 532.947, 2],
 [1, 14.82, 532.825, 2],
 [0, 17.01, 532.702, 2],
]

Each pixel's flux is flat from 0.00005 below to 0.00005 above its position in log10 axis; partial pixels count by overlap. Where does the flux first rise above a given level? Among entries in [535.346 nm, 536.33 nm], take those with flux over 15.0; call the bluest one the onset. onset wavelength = 535.654 nm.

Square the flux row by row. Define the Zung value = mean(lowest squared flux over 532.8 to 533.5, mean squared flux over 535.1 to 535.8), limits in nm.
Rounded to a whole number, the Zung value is 151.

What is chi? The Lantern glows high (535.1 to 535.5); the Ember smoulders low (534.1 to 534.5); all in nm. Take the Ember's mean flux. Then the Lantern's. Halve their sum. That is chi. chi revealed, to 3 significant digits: 14.1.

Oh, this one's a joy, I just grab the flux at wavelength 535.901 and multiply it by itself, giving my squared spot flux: 191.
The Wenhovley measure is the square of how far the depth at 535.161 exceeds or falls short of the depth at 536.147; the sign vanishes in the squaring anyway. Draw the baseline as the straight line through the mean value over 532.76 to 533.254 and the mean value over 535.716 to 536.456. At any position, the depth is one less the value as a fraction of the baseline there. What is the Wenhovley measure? 0.002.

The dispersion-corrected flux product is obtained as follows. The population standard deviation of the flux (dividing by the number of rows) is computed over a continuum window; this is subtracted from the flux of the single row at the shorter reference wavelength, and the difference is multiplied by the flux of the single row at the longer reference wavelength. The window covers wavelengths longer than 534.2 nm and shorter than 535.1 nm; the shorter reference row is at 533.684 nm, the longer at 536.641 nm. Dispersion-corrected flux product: 157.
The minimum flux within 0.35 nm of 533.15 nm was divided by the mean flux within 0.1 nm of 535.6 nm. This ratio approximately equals 0.76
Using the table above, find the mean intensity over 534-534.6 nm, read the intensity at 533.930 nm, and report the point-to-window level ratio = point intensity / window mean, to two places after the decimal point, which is 0.77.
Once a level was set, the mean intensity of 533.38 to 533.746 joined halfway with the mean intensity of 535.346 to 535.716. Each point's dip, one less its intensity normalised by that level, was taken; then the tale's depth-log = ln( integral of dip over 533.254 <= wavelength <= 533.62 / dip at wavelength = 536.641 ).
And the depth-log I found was -1.9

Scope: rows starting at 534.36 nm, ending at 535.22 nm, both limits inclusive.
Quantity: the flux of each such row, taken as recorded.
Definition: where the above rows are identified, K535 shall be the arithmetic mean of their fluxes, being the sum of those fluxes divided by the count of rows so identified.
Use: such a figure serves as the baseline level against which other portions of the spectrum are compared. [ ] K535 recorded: 14.5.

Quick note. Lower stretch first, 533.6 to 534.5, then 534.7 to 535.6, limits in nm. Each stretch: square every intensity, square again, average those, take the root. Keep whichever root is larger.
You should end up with 217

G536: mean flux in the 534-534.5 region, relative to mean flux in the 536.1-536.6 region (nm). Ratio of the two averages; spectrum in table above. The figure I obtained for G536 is 0.92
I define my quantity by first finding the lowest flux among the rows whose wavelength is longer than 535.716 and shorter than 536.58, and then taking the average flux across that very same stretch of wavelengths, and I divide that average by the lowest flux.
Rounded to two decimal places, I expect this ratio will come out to 1.14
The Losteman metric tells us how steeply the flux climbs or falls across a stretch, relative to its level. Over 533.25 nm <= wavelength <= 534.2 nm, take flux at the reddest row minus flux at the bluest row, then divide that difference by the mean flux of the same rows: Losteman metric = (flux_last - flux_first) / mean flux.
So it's 0.2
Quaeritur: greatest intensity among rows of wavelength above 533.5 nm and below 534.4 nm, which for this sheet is 16.77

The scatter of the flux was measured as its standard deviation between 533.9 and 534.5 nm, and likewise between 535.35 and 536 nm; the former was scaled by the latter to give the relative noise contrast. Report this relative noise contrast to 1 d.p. 2.0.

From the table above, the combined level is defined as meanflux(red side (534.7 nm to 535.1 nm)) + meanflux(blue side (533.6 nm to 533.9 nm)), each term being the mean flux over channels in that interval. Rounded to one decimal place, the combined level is 27.4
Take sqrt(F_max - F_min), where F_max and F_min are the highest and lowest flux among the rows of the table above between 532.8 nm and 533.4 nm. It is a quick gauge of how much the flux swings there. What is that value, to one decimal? 2.0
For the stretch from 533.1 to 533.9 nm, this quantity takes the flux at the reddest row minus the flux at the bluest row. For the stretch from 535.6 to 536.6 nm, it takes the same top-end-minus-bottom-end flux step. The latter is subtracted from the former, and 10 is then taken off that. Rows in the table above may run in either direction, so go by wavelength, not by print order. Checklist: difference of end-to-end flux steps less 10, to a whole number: -11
